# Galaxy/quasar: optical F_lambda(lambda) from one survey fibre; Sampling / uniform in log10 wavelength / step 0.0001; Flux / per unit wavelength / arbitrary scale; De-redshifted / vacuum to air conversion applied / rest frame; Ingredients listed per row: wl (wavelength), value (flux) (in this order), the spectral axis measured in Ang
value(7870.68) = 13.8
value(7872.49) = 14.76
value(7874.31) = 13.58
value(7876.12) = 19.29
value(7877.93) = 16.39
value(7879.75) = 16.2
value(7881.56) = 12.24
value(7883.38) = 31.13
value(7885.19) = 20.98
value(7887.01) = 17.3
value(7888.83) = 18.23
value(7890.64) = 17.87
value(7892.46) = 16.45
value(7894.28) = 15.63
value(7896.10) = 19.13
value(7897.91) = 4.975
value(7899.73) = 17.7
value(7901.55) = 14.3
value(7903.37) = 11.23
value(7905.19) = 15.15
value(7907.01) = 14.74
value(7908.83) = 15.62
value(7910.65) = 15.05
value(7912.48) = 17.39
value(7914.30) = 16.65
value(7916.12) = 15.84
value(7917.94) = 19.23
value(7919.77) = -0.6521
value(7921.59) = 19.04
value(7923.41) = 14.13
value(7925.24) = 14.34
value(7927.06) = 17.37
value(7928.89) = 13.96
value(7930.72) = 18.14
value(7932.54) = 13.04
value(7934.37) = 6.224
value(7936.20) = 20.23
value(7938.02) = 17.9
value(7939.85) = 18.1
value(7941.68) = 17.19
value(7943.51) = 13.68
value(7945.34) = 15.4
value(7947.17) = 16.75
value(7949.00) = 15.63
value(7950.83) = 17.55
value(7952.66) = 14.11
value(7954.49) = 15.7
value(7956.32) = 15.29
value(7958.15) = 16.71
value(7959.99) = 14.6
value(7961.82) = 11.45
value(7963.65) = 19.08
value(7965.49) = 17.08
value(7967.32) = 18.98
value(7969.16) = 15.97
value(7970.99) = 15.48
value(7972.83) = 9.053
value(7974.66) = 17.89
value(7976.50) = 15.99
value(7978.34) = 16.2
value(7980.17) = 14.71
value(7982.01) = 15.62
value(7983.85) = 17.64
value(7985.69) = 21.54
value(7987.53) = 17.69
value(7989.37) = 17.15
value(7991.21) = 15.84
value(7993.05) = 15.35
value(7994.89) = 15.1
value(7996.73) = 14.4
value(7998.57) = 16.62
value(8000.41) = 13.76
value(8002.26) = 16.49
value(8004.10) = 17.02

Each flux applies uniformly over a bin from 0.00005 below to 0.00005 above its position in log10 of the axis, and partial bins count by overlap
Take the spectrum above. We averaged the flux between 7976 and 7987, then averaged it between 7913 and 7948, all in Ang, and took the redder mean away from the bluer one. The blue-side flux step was -1.9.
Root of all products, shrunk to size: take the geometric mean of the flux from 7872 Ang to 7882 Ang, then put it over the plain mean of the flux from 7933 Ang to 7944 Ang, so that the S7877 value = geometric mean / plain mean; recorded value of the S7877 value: 0.98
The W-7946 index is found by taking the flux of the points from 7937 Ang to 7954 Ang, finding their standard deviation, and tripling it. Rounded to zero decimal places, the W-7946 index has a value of 5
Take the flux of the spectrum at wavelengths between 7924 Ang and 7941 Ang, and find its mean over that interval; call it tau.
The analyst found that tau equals 15.5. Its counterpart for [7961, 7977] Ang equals 15.7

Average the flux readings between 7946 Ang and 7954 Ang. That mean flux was 16.0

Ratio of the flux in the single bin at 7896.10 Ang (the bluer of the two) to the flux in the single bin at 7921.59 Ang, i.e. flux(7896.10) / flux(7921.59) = 1.00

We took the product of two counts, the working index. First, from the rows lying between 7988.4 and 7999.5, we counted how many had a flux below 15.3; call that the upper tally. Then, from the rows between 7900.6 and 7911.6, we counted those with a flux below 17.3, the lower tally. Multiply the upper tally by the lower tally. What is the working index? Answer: 12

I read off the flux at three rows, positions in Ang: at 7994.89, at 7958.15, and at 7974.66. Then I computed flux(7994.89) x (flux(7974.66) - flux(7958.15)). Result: 18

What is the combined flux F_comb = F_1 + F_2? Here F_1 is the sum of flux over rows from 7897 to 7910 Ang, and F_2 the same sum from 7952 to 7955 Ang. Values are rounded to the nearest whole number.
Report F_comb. 124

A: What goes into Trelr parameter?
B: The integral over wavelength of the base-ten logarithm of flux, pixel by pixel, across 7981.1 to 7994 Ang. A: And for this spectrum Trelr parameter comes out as 16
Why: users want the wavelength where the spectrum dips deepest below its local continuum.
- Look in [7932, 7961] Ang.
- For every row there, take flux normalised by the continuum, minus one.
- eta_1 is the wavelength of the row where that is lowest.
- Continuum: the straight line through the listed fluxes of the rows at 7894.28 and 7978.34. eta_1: 7934.37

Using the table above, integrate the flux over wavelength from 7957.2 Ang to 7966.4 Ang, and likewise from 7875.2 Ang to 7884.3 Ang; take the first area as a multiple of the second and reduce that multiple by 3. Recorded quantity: -2.16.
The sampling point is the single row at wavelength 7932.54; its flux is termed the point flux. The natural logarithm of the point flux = 2.57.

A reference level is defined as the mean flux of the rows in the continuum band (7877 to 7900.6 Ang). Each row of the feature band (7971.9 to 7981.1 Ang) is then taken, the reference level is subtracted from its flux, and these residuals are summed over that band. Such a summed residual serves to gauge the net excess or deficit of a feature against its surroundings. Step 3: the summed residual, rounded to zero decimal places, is -12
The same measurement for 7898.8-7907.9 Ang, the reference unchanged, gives -13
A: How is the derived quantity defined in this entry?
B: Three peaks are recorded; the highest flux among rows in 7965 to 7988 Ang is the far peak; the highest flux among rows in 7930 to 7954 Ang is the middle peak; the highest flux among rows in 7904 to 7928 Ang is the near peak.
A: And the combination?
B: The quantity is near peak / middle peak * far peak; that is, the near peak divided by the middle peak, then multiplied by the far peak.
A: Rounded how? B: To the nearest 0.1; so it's 20.5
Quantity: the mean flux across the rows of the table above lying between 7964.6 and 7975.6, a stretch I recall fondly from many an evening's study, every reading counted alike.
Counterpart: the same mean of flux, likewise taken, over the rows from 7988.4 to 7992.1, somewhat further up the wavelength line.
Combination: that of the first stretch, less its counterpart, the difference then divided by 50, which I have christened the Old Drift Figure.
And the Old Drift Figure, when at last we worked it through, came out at -0.015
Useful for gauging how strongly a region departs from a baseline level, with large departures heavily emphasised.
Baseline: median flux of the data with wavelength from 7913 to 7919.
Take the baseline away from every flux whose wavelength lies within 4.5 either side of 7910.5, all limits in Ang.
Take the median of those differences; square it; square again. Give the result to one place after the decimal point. 1.1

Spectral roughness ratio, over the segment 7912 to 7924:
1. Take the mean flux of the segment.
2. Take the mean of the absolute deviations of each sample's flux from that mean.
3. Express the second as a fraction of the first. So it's 0.31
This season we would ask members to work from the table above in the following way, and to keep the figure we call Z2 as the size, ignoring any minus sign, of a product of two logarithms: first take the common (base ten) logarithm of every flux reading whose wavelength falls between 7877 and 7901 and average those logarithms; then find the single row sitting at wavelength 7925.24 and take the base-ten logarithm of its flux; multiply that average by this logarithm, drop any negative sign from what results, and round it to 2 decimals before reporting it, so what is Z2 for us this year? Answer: 1.40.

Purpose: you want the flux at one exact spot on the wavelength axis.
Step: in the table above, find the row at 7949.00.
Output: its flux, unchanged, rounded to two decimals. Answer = 15.63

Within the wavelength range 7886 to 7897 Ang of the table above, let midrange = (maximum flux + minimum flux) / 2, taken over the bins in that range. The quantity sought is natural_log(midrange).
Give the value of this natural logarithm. 2.86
